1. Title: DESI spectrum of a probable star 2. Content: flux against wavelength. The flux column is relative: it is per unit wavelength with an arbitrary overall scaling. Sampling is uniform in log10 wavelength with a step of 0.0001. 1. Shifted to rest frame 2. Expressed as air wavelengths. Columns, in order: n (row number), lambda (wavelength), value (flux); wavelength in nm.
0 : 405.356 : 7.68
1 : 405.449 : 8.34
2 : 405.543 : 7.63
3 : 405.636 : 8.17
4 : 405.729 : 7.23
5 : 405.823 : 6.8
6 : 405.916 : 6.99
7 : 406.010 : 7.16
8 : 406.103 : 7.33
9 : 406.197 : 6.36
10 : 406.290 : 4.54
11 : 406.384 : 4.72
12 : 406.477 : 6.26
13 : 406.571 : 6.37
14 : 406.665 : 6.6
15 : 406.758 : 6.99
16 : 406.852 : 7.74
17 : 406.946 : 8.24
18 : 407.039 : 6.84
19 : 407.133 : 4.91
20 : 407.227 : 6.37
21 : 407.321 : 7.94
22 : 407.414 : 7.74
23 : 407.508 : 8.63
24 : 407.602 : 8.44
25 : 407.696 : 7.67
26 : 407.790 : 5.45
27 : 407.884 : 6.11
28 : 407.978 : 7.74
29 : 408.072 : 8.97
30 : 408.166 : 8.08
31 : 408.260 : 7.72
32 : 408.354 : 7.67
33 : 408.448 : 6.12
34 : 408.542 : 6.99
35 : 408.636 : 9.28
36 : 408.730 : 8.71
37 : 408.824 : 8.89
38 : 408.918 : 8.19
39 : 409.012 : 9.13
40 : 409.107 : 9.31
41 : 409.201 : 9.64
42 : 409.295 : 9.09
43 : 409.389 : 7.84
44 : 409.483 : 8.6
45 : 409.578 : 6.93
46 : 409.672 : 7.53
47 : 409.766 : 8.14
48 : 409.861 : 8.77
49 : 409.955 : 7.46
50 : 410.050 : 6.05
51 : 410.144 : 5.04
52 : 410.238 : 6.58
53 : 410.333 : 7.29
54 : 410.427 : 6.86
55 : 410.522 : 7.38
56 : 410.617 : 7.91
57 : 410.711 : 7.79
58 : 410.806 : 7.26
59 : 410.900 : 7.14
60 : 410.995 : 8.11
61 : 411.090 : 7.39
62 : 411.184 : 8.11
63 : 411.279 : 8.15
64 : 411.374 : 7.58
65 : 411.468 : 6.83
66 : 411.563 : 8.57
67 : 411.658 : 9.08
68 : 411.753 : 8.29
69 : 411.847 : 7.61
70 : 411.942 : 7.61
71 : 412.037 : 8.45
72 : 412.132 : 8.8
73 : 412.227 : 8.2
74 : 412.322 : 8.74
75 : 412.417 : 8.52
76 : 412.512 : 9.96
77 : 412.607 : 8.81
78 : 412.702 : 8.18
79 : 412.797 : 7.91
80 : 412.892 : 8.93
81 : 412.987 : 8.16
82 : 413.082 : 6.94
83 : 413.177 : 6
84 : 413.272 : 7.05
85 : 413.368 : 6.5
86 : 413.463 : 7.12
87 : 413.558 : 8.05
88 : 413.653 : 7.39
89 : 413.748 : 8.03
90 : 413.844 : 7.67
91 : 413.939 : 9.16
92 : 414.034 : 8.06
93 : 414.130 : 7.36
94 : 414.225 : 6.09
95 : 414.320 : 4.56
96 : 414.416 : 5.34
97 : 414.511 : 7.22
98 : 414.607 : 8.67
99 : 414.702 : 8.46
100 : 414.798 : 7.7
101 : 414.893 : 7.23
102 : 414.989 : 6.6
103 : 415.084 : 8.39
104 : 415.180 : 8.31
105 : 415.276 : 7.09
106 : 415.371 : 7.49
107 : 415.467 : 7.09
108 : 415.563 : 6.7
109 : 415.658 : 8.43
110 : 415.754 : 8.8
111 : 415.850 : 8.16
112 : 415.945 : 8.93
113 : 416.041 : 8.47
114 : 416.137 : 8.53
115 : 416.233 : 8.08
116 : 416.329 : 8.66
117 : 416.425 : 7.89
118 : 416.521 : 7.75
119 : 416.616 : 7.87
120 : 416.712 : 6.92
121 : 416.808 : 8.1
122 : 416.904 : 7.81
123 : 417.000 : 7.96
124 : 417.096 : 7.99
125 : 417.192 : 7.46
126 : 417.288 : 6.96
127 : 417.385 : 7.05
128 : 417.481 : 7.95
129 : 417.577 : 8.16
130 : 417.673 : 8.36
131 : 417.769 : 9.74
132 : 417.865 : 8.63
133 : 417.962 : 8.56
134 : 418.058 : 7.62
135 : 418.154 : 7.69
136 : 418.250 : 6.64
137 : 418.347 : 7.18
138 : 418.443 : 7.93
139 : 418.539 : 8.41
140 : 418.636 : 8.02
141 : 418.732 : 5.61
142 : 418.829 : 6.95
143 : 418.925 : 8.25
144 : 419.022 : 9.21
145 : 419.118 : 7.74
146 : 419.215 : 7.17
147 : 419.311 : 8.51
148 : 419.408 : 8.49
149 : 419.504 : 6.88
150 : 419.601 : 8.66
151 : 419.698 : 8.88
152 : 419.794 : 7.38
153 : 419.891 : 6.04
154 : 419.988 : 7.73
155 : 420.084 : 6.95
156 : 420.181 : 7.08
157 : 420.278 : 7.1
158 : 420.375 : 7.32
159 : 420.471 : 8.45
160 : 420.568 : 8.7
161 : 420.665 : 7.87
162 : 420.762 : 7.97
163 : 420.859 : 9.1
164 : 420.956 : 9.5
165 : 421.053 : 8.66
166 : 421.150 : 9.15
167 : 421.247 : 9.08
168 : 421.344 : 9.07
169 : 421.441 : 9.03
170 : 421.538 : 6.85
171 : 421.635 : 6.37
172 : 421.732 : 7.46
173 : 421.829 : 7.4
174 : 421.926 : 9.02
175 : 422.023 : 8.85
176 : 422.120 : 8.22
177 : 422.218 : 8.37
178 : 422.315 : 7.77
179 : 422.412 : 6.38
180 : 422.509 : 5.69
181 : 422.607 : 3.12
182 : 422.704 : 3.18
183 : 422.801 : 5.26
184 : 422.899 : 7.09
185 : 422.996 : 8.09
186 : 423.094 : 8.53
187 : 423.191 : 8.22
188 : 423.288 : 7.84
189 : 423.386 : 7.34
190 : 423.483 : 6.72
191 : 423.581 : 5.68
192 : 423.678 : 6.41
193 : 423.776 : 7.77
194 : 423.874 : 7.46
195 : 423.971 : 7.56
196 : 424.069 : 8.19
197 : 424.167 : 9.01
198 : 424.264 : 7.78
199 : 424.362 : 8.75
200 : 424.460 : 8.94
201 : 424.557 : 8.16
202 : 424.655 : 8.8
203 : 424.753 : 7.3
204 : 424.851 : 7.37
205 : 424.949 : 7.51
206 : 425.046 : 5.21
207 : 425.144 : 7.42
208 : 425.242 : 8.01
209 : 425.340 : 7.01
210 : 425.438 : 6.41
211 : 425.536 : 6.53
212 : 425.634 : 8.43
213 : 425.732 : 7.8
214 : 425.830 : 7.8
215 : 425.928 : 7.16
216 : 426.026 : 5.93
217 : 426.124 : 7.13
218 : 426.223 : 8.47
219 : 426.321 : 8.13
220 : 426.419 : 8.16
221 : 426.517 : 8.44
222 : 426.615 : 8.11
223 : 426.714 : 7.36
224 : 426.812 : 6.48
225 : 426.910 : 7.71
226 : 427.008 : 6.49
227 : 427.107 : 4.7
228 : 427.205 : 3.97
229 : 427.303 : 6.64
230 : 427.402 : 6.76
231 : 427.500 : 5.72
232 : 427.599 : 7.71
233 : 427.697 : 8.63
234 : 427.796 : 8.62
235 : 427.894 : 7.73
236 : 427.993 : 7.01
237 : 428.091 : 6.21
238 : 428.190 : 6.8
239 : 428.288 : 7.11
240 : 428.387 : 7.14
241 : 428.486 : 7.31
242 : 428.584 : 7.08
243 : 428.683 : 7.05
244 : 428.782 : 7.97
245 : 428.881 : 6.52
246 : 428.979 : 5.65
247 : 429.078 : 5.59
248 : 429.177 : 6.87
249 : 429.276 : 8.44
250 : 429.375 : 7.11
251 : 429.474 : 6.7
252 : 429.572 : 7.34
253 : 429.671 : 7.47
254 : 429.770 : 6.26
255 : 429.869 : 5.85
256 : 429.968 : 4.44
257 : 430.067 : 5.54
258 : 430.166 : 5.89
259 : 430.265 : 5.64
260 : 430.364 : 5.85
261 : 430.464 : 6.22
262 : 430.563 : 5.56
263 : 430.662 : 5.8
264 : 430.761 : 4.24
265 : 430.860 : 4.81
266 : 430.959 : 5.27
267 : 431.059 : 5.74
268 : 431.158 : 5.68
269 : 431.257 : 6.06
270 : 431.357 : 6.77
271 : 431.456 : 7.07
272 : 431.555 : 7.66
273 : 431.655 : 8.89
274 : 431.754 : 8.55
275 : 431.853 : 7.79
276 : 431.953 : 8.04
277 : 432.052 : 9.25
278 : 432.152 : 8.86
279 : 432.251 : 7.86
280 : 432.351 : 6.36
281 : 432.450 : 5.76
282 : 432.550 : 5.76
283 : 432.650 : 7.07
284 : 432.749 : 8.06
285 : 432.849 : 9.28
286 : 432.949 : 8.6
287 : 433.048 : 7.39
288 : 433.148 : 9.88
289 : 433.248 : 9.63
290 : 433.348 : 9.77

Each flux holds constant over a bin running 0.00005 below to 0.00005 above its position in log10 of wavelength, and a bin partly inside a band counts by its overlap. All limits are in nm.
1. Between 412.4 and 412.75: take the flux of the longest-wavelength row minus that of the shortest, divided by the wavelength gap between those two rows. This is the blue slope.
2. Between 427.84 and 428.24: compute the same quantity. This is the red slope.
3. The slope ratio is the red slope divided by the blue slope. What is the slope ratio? 3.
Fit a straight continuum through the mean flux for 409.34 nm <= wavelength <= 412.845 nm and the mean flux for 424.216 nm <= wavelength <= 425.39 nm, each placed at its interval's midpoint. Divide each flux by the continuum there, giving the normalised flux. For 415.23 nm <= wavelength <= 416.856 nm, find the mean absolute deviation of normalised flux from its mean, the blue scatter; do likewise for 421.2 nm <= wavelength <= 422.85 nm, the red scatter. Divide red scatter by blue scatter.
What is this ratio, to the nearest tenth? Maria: 2.8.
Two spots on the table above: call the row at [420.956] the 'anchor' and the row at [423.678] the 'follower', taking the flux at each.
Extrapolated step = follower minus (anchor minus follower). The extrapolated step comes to 3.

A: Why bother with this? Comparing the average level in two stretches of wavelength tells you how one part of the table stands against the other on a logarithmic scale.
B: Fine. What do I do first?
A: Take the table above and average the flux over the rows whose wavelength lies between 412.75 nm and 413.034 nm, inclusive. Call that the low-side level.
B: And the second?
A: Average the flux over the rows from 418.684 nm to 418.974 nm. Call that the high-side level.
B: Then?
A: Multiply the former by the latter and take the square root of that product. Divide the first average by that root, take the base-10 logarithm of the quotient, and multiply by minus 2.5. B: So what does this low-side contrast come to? -0.10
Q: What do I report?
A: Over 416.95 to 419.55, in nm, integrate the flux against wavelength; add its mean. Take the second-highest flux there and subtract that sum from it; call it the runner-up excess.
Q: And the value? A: -18.9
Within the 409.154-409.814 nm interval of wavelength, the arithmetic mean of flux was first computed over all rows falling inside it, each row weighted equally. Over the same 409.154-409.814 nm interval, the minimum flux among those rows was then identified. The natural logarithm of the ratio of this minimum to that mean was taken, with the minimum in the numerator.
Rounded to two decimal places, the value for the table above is -0.17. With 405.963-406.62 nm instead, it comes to -0.30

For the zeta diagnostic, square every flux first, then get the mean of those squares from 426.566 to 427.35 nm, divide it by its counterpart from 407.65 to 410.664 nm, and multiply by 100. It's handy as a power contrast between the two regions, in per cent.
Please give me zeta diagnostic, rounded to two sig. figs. 71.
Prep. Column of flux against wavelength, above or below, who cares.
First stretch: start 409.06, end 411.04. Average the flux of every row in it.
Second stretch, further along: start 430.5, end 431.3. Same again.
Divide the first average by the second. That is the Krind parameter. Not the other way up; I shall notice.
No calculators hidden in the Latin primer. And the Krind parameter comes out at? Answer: 1.42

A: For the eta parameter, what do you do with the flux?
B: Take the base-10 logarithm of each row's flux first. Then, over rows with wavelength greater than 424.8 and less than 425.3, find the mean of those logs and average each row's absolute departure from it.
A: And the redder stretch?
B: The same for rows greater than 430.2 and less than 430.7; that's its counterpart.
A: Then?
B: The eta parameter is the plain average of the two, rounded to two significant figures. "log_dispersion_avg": 0.033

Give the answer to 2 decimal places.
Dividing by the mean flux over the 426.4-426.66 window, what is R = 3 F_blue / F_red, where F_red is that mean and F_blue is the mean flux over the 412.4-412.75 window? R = 3.23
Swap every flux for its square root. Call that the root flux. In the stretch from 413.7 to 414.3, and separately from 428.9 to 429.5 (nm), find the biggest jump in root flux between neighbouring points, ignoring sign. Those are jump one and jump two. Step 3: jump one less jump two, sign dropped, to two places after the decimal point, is 0.03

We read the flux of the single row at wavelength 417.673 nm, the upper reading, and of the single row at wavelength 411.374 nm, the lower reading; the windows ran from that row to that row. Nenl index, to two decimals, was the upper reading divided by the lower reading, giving 1.10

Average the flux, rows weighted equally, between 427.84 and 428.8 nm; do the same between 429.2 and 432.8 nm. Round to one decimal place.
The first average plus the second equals 13.8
